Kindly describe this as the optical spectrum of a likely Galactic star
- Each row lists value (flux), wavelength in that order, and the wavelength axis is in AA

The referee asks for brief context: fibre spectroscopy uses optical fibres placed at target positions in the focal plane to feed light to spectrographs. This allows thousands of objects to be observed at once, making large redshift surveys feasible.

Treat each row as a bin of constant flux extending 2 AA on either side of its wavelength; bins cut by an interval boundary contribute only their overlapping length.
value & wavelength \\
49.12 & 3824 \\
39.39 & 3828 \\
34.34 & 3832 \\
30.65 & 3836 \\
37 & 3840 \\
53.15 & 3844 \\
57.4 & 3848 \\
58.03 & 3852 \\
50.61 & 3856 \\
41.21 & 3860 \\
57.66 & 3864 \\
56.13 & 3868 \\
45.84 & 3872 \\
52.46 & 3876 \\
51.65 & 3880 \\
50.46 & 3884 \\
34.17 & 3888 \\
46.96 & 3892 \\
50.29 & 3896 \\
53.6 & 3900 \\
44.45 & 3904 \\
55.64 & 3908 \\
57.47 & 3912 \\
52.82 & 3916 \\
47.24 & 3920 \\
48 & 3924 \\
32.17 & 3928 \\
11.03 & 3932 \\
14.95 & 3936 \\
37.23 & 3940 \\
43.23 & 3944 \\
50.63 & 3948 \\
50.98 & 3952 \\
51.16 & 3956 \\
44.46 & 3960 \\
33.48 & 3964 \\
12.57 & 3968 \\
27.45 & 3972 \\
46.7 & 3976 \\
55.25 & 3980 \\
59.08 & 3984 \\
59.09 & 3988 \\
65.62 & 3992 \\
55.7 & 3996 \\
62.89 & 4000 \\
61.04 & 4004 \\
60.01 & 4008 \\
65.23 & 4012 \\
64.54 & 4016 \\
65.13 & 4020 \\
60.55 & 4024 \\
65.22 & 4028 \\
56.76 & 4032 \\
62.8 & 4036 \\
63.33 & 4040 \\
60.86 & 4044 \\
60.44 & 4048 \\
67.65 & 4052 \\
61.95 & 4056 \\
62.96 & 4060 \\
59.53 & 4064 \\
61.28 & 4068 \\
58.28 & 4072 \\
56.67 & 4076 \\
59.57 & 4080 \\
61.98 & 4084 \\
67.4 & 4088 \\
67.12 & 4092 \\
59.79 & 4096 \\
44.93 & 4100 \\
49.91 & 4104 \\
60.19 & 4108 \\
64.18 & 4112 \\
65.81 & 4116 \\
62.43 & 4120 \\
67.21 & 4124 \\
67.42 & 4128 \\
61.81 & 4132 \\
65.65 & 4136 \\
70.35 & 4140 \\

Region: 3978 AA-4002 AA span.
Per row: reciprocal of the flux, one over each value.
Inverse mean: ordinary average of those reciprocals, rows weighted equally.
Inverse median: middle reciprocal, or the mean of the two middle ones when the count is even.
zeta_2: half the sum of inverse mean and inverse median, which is 0.0169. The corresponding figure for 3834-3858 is 0.0207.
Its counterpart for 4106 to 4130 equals 0.0155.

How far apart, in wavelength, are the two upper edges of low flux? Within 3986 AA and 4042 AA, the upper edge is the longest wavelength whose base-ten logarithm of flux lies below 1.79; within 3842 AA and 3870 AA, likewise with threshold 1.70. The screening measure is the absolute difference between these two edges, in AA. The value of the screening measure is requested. 172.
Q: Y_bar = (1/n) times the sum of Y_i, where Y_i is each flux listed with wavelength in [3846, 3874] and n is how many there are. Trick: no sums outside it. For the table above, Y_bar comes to 52.4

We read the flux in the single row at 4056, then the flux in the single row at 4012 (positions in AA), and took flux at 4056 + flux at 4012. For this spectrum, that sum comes 127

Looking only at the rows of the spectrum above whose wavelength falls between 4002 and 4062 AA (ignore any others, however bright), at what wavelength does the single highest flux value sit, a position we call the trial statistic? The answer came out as 4052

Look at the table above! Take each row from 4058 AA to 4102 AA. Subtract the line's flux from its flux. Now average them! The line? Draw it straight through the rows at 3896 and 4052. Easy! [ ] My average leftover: -11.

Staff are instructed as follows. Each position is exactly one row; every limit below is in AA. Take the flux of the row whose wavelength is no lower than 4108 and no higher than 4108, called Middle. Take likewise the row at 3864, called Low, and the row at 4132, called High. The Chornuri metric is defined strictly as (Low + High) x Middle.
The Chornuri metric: 7191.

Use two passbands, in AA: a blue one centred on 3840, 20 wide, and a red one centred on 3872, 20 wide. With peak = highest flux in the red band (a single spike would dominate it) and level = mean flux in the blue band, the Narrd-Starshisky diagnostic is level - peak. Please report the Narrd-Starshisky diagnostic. -15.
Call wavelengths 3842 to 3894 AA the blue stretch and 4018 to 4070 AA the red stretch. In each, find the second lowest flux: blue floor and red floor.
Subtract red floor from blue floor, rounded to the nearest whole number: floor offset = -18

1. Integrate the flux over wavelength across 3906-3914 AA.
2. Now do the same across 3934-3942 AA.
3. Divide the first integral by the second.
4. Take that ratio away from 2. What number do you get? -0.2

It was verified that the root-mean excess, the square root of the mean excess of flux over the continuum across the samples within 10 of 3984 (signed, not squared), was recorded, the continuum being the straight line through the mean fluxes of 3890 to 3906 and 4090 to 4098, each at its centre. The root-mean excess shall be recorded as 1.4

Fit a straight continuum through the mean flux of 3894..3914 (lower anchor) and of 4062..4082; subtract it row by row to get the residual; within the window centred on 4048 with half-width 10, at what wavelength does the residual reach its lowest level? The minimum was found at 4048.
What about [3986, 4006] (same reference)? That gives 3996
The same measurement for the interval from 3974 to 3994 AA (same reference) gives 3976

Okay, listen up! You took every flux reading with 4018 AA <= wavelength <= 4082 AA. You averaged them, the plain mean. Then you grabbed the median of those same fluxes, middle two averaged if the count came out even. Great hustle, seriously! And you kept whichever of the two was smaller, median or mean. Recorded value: 61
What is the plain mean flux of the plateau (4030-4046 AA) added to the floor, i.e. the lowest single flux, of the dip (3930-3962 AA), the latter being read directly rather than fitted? 72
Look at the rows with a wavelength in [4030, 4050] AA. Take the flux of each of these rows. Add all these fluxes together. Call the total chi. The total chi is 304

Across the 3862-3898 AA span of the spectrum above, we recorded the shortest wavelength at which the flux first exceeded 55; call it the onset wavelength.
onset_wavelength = 3864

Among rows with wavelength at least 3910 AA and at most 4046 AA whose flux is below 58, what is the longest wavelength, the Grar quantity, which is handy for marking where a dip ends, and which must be 4032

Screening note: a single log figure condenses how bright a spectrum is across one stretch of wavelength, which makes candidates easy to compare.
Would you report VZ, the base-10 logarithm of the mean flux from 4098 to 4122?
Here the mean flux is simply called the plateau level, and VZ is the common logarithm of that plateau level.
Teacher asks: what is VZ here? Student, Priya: 1.76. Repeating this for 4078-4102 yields 1.78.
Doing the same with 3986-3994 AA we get 1.79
